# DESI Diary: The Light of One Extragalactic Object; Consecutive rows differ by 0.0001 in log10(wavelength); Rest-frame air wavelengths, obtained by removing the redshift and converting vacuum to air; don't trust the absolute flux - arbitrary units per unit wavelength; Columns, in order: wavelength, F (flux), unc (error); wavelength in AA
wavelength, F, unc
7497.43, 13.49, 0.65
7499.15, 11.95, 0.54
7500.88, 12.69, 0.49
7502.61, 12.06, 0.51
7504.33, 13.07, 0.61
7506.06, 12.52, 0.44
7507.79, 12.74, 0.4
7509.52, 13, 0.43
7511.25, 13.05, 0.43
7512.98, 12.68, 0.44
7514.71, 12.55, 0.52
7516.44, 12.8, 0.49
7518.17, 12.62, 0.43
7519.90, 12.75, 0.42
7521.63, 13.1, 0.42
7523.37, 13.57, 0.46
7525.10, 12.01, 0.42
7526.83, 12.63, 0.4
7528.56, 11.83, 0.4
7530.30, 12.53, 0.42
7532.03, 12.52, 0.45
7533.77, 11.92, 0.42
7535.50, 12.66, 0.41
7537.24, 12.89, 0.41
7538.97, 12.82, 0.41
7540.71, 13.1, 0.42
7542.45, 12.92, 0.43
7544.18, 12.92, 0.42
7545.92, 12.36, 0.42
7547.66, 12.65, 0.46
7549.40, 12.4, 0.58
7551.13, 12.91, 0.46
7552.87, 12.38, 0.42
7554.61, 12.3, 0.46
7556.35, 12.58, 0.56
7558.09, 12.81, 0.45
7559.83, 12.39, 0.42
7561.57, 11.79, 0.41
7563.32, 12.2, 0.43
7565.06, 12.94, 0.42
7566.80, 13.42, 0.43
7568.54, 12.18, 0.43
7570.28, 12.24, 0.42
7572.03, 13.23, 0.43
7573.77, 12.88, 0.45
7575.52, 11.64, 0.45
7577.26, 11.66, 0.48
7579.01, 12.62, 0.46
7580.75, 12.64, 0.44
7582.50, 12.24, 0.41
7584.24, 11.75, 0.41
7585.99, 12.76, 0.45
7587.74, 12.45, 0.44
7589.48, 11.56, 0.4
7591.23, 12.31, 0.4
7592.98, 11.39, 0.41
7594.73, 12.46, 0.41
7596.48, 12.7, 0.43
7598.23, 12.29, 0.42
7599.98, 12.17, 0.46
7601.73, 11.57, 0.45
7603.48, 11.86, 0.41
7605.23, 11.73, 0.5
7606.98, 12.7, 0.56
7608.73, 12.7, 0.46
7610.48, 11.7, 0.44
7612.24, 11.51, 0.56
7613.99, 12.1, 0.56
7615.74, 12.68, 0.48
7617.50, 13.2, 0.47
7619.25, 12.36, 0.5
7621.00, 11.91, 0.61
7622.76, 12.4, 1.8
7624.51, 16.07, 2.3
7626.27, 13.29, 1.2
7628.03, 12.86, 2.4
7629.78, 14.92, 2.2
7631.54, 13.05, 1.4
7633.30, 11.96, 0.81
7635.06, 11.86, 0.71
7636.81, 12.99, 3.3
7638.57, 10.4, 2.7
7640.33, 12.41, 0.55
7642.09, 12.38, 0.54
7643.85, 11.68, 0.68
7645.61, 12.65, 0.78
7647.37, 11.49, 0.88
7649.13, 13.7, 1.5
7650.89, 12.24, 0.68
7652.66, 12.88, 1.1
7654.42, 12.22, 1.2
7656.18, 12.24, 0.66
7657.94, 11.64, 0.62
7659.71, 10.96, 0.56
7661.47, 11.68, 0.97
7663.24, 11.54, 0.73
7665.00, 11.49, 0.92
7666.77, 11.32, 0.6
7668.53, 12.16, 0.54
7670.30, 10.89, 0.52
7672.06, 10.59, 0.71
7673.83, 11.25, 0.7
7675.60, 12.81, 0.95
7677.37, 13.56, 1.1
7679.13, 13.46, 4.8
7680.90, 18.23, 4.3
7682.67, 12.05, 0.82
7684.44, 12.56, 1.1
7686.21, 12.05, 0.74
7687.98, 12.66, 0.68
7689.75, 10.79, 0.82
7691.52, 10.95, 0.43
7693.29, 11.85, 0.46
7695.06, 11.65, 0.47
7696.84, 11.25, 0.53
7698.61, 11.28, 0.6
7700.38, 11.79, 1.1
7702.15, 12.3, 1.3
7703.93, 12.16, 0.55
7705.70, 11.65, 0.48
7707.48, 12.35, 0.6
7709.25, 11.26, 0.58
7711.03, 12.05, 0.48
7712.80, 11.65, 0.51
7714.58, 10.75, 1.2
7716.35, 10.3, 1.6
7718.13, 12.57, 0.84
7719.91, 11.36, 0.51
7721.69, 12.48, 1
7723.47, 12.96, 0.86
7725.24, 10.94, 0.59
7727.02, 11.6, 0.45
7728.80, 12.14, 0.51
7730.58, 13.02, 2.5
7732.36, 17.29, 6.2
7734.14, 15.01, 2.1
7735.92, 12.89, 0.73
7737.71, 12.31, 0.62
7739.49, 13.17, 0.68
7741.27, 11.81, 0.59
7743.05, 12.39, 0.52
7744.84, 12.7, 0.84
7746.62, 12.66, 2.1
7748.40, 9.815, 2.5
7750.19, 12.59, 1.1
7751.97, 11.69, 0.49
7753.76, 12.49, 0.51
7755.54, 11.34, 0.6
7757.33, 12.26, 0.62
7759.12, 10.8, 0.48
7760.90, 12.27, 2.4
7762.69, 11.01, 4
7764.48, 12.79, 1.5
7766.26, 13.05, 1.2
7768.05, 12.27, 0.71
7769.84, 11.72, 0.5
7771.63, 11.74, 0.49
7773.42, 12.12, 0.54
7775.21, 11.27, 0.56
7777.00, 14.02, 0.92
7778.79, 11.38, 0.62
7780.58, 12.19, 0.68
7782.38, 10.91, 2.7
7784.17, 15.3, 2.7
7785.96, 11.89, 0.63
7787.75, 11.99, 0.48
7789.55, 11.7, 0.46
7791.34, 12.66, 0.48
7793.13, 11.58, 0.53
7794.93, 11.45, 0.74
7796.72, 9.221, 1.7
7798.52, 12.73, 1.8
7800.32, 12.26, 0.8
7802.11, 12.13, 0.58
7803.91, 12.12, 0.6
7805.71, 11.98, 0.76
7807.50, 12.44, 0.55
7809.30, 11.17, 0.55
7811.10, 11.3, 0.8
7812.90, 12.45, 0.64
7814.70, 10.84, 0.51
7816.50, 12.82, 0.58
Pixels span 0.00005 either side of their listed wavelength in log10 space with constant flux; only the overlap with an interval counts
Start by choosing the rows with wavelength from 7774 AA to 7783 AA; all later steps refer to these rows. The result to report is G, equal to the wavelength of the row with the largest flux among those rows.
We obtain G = 7777.00 AA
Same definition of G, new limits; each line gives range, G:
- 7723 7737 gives 7732.36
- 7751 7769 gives 7766.26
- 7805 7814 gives 7812.90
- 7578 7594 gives 7585.99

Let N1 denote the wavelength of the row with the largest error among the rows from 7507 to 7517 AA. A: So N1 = 7514.71 AA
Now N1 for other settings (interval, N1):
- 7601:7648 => 7636.81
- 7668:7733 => 7732.36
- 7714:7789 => 7732.36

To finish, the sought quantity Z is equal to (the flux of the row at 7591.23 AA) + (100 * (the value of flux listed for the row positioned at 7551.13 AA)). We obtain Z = 1303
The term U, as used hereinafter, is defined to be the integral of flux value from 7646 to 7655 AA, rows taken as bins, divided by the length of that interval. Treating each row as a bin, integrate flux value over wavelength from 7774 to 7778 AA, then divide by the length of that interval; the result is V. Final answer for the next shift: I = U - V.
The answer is -0.1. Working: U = 12.5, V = 12.6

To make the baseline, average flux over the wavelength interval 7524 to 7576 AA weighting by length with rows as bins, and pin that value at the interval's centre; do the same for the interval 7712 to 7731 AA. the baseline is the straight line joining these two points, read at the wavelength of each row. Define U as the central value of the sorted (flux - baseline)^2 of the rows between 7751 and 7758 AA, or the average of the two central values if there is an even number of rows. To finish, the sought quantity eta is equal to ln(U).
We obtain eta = -1.4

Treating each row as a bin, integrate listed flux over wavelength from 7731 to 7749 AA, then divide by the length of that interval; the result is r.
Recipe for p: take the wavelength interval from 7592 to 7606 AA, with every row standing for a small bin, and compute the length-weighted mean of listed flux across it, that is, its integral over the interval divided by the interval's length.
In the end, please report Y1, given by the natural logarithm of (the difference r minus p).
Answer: 0.0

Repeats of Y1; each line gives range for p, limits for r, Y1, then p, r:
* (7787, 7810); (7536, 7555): -0.1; 11.8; 12.7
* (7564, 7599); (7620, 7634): -0.1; 12.4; 13.3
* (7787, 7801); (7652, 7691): -0.6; 11.7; 12.2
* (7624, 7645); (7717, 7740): -2.2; 12.8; 12.9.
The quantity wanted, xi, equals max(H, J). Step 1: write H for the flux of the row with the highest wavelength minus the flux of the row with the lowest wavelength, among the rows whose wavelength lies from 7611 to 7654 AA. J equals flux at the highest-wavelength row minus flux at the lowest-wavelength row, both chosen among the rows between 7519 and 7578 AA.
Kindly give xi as 1.4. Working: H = 1.4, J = -1.1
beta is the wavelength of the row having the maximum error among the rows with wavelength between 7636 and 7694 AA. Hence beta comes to 7679.13 AA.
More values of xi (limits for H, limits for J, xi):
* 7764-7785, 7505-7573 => 2.5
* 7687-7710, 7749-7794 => -1.0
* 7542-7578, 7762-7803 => 1.1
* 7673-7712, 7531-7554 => 0.8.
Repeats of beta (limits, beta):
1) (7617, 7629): 7628.03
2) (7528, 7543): 7532.03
